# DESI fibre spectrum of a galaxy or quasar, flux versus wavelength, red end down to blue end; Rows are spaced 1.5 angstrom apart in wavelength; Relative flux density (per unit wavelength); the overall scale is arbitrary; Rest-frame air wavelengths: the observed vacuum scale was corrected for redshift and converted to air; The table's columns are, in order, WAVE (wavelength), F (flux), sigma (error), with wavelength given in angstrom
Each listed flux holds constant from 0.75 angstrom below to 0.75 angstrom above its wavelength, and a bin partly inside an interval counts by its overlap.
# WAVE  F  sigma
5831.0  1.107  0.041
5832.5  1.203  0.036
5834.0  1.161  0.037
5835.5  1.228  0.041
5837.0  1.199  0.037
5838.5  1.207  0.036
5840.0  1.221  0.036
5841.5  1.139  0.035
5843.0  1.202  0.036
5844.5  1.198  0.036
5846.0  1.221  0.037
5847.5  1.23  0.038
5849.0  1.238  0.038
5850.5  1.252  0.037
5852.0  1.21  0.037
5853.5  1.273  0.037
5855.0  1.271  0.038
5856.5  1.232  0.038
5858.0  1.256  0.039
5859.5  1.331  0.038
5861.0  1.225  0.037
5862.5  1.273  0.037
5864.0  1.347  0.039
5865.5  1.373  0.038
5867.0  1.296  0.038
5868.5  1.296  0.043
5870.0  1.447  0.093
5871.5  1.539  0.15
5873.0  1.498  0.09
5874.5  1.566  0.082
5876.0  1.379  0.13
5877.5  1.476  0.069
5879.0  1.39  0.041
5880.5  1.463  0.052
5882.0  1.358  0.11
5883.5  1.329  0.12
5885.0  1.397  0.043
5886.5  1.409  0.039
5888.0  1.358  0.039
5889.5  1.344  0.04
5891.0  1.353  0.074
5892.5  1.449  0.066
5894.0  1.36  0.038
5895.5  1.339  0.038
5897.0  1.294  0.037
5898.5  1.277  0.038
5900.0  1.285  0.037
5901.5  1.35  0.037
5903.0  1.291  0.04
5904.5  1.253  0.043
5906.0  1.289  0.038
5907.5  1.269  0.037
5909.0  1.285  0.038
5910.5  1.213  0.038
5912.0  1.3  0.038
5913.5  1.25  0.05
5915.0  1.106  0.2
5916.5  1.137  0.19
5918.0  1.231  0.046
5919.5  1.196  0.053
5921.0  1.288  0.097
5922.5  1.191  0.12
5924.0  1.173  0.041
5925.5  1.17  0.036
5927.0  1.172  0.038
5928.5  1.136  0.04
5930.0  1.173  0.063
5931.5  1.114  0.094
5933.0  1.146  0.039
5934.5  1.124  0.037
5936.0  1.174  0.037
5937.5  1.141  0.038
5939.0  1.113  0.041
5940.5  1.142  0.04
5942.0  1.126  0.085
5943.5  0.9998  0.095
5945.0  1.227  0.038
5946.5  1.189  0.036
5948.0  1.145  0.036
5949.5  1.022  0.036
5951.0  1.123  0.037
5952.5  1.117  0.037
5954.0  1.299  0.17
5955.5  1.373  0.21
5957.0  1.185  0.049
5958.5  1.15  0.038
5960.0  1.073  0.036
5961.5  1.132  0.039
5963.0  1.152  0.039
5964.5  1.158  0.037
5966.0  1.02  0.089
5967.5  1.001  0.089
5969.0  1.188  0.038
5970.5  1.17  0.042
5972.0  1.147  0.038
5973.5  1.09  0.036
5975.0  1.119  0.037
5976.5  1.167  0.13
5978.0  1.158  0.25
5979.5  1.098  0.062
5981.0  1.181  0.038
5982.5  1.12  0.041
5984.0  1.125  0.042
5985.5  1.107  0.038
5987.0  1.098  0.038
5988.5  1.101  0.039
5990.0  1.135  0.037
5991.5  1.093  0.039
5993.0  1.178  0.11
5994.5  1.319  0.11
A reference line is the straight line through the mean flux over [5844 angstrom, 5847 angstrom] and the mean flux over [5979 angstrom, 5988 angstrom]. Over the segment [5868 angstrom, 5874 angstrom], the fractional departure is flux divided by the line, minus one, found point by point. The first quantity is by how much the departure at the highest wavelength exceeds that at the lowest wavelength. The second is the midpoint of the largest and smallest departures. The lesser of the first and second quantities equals 0.17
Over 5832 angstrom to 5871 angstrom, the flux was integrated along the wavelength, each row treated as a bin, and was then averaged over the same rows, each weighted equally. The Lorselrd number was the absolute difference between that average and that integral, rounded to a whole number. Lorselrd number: 48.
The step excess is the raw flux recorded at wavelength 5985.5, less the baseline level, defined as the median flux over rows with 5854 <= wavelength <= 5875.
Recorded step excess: -0.21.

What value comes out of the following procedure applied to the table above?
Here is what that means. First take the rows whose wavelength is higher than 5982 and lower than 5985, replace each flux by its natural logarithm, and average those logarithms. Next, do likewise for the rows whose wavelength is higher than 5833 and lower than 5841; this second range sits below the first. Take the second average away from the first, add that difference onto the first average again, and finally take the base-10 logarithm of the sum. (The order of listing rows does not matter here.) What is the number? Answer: -1.3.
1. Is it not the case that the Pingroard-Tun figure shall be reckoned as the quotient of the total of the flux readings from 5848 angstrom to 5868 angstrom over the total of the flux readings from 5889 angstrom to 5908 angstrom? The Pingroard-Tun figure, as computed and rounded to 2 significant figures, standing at 0.97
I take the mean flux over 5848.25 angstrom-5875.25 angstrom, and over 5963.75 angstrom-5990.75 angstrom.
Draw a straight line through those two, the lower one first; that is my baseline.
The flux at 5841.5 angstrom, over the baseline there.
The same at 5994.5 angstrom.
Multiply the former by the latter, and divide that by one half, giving 2.02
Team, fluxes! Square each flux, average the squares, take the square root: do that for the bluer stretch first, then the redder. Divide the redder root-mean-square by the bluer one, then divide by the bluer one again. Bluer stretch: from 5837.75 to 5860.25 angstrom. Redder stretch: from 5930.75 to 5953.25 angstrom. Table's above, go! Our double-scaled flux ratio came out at 0.74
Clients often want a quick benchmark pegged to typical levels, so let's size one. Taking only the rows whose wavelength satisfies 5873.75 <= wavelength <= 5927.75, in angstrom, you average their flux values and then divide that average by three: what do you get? 0.435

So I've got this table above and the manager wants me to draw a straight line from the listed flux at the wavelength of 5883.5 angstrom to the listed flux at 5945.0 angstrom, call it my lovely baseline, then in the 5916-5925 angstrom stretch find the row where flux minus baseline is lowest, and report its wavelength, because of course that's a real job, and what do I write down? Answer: 5916.5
